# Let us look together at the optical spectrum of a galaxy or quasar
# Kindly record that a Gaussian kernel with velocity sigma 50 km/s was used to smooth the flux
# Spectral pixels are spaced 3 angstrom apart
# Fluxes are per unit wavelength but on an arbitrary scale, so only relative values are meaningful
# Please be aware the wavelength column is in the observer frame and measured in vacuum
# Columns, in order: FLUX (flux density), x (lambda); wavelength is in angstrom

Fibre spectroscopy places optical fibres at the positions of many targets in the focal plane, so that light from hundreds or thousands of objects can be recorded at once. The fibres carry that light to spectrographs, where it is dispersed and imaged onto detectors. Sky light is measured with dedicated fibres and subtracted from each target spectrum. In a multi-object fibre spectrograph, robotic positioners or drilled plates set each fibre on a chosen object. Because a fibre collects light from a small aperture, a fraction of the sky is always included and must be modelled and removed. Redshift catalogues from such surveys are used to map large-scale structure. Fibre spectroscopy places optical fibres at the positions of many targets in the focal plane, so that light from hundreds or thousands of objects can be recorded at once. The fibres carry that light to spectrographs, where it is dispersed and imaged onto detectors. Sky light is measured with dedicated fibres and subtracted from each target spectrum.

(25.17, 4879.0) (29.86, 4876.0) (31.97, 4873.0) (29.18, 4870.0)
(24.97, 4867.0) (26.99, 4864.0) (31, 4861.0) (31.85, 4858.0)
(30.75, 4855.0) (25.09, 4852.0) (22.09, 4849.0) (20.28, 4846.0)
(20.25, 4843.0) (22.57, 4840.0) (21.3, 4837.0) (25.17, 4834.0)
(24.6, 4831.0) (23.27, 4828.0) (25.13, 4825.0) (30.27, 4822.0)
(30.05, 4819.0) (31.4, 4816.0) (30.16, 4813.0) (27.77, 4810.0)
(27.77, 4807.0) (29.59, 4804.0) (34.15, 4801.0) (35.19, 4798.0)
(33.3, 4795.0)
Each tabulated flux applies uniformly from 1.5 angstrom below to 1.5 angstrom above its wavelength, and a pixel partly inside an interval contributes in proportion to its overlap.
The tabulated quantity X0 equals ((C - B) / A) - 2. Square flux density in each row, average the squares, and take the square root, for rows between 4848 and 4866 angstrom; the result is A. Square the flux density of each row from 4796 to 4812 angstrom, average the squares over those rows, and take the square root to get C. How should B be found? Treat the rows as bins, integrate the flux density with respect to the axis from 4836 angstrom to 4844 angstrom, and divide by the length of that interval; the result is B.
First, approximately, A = 28.2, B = 21.4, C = 31.1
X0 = -1.66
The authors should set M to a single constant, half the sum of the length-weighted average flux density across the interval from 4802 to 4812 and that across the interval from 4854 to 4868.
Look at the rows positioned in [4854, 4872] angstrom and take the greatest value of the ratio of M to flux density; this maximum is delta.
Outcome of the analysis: 1.16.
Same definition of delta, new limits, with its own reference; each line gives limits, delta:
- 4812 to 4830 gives 1.25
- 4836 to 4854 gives 1.43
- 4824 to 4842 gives 1.36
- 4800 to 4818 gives 1.04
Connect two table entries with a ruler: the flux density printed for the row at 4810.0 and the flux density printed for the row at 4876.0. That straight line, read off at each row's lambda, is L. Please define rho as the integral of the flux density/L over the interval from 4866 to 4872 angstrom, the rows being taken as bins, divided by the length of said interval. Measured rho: 0.93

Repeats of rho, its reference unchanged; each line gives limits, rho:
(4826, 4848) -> 0.79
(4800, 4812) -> 1.07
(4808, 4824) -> 1.06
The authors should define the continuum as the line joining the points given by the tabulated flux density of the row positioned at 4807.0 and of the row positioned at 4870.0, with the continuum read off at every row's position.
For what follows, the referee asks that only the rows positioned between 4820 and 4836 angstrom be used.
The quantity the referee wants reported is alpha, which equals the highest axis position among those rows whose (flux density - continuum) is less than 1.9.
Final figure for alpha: 4834.0 angstrom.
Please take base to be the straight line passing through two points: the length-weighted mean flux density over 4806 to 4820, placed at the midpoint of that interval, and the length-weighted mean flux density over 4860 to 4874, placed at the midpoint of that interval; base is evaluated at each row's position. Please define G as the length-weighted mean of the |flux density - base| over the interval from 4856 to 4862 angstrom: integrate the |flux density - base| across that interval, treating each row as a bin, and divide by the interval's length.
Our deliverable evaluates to 2.65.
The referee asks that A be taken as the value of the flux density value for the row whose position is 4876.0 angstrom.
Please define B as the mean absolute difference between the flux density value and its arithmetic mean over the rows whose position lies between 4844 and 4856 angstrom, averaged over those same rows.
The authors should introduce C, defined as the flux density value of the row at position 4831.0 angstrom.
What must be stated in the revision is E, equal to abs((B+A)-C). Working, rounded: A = 29.86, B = 3.4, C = 24.6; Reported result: 8.6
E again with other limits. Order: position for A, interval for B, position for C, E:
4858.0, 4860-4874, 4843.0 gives 13.9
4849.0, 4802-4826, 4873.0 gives 8.3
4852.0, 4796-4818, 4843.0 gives 7.2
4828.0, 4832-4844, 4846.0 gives 4.5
